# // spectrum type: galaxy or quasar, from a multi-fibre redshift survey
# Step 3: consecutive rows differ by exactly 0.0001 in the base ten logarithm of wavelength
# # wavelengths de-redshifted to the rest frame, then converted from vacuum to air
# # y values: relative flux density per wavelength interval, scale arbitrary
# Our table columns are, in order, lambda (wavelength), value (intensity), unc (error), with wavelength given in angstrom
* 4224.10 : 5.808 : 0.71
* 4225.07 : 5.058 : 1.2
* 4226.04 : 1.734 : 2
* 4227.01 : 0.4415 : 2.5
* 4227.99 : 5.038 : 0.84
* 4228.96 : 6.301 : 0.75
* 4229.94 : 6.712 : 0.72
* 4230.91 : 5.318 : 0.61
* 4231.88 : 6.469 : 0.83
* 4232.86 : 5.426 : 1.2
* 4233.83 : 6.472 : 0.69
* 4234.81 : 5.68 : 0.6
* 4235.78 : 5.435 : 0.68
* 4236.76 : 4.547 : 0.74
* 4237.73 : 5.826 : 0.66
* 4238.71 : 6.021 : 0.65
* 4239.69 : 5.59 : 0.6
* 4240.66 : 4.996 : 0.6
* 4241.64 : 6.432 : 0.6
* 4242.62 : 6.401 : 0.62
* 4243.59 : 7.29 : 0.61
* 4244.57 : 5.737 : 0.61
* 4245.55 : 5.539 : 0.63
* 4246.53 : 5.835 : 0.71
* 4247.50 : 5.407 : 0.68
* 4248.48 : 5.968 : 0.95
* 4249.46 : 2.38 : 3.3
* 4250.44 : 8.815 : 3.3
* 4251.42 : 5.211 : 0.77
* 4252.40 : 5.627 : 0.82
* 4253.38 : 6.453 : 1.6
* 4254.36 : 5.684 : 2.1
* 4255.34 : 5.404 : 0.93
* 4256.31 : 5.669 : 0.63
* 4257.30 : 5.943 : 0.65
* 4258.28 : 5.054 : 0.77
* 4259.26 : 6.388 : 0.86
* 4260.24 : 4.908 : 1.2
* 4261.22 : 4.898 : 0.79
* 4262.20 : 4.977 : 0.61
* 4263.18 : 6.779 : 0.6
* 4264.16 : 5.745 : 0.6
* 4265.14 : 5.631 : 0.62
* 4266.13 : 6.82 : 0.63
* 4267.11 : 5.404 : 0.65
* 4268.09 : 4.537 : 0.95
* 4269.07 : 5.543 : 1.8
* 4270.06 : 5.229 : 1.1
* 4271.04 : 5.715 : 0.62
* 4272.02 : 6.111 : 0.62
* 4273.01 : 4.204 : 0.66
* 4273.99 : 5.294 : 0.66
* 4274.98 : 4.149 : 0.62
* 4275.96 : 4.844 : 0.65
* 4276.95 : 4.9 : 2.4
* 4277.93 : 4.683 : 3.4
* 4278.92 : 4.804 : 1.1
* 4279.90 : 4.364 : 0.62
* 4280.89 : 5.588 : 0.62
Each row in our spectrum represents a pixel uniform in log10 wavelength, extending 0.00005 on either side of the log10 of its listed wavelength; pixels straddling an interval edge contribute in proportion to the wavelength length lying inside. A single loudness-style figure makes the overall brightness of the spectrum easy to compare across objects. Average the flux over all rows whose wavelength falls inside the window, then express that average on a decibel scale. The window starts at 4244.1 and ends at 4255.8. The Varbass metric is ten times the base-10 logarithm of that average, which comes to 7.54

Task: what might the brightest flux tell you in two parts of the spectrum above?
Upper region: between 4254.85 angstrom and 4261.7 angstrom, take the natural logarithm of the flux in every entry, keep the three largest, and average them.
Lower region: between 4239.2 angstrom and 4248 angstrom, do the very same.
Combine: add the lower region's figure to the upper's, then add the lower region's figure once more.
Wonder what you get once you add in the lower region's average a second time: 5.59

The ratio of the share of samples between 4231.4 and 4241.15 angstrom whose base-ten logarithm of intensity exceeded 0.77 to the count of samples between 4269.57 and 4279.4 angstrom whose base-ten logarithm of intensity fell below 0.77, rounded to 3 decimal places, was 0.033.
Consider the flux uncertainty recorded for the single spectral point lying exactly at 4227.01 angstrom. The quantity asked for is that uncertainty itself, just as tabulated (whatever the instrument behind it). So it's 2.5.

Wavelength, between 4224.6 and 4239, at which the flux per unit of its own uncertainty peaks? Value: 4234.81 angstrom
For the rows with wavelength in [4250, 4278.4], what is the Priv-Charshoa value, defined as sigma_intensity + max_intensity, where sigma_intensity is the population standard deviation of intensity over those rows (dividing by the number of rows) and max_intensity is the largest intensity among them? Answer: 9.7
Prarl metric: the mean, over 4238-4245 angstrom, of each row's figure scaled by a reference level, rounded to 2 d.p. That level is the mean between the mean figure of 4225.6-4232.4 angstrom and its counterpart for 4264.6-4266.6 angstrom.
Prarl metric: 1.12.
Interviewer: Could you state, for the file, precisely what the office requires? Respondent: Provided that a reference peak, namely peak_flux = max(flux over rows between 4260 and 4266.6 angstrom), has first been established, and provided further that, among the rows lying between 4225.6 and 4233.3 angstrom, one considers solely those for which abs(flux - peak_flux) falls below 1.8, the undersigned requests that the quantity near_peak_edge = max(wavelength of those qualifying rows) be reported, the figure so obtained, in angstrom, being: 4232.86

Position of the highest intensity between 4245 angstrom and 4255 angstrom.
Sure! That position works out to 4250.44 angstrom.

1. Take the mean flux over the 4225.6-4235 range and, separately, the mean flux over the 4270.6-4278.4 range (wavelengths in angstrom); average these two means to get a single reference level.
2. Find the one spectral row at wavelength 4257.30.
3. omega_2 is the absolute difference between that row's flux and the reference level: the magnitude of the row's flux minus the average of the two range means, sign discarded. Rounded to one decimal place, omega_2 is 1.0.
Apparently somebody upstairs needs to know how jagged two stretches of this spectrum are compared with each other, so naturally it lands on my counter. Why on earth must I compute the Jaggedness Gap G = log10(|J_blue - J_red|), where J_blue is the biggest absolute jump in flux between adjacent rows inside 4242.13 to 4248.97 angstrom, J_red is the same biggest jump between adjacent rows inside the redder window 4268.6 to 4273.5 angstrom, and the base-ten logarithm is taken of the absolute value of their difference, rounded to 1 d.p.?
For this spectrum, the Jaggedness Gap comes -0.5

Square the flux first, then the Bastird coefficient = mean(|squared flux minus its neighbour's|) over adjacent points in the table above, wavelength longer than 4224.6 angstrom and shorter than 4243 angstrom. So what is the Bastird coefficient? 10.6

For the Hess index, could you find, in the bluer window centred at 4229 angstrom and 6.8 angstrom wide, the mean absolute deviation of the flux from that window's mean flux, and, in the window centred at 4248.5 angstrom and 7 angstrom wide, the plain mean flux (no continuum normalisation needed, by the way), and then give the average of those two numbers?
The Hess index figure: 3.79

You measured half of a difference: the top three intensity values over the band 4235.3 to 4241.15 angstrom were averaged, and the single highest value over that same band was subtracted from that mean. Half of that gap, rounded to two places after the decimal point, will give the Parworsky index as -0.10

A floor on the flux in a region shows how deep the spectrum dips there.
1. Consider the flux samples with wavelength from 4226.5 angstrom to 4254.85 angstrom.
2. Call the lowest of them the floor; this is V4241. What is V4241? 0.4415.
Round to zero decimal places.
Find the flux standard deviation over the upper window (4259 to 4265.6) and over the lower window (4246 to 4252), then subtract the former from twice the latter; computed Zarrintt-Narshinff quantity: 3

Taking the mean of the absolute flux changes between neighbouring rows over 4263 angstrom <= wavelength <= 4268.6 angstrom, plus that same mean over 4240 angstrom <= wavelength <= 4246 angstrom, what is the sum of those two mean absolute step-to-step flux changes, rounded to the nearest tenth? 1.7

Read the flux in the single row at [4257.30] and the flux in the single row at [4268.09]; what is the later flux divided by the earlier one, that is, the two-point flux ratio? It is 0.76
